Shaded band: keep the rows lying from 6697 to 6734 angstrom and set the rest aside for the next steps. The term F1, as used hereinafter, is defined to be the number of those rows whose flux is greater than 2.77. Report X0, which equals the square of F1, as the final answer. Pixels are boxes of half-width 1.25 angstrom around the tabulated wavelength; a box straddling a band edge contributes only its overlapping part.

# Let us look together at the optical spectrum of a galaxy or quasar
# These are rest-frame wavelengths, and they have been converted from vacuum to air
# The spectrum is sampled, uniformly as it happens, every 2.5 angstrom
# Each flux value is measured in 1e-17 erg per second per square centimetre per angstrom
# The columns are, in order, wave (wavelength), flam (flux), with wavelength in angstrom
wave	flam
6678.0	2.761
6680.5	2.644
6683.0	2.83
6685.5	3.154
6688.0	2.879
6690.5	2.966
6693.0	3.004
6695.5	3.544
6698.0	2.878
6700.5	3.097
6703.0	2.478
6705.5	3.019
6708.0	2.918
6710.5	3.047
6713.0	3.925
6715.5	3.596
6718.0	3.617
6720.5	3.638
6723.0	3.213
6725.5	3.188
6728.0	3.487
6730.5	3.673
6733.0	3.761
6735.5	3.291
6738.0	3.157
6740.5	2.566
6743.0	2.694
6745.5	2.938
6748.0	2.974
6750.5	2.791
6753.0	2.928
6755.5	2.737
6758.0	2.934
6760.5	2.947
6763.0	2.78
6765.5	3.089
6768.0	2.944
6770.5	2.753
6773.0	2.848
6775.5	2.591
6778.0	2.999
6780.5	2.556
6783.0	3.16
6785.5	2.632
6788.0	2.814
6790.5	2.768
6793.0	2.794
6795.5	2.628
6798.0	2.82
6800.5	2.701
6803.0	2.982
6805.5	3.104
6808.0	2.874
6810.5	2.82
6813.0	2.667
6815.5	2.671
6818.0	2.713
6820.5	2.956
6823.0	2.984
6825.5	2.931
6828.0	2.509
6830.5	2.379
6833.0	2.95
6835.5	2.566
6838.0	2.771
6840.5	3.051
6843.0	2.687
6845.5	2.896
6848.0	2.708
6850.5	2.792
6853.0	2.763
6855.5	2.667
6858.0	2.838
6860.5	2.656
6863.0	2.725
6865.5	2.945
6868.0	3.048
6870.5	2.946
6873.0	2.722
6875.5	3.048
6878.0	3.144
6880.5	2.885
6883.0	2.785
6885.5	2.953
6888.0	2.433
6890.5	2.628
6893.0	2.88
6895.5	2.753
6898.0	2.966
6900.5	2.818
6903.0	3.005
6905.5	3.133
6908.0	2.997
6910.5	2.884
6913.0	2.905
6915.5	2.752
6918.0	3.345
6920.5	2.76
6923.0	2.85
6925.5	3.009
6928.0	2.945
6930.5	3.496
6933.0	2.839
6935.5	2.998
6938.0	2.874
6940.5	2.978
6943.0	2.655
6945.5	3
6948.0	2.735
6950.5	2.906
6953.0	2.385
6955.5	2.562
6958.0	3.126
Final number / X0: 196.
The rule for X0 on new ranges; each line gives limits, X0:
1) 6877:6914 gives 144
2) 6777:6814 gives 81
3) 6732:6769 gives 144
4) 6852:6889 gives 81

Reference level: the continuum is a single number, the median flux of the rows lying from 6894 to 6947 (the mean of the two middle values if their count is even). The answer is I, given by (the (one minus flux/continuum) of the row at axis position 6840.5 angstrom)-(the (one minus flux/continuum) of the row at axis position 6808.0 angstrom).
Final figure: -0.060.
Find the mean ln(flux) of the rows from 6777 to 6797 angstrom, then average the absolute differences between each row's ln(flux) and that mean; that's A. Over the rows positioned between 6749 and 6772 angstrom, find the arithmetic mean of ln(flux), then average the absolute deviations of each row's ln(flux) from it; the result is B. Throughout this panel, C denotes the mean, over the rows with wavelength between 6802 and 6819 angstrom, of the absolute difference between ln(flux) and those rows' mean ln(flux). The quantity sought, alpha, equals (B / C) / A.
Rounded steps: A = 0.05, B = 0.035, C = 0.046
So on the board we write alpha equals 14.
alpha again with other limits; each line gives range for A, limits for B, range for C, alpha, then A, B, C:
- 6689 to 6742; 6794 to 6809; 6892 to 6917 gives 15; 0.10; 0.047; 0.032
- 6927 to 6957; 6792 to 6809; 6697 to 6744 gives 6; 0.07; 0.043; 0.105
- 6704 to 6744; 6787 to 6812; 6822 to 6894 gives 6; 0.10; 0.033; 0.056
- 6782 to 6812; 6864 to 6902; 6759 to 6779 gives 26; 0.04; 0.049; 0.044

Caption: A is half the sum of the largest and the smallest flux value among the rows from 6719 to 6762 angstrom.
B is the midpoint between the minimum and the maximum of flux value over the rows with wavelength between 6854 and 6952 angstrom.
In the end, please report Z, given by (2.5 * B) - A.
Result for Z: 4.2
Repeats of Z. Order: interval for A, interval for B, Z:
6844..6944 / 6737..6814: 4.2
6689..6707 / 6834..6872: 4.0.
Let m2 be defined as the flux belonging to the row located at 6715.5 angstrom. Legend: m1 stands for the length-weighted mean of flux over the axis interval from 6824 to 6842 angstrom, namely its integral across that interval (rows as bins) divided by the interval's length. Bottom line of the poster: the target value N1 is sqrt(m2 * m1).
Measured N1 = 3.14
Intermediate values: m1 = 2.74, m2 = 3.596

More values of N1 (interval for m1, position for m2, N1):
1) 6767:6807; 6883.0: 2.80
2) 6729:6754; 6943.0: 2.86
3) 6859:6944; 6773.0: 2.88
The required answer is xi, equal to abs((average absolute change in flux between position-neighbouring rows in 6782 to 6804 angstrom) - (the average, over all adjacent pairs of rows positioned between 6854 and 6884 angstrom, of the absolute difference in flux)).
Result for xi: 0.024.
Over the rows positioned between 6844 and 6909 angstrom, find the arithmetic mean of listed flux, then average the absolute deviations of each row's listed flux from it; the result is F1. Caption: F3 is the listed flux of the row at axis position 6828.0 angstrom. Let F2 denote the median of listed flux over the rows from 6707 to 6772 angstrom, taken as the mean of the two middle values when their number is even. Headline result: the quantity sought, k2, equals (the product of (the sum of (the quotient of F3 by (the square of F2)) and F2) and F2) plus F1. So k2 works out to 10.0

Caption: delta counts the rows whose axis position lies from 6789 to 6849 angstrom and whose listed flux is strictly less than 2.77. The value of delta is 11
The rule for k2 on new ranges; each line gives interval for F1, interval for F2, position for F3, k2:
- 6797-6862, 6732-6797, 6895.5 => 9.1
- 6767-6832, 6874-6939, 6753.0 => 9.5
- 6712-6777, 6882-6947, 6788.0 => 9.7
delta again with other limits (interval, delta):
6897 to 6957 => 6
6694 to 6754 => 3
